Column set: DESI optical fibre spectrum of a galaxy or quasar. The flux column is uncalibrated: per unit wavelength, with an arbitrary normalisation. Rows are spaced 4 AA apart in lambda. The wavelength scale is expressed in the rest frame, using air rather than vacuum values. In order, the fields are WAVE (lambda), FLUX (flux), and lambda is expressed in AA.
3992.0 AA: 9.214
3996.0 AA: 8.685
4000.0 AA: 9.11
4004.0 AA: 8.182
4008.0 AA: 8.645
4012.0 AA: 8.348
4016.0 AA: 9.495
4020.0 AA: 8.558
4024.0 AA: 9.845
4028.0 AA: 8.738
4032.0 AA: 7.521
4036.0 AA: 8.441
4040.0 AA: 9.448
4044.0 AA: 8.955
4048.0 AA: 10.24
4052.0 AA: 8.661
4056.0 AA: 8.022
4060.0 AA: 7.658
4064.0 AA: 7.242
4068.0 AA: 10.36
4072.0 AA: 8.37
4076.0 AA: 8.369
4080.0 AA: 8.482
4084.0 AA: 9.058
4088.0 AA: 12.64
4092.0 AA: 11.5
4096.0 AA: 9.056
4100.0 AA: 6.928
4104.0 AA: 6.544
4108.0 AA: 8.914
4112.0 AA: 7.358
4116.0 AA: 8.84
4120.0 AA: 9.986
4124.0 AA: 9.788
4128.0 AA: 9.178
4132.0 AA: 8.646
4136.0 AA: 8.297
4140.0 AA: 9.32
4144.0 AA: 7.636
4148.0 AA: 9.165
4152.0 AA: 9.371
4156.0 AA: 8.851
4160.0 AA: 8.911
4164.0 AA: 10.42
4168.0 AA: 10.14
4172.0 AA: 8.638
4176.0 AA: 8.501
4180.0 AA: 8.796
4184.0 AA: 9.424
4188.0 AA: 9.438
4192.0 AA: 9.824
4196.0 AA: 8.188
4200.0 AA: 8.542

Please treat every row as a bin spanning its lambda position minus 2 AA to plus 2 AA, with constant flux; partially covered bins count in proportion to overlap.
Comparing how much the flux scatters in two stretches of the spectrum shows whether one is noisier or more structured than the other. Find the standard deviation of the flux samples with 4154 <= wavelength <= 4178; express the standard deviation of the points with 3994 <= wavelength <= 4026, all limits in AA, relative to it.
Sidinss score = 0.7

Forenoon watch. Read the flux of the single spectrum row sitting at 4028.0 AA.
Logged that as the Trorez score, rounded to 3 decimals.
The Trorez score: 8.738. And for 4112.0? 7.358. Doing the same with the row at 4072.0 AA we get 8.370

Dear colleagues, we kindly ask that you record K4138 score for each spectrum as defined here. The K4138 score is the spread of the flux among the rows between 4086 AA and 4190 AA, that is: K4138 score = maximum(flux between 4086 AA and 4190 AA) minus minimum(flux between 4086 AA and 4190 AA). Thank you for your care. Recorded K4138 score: 6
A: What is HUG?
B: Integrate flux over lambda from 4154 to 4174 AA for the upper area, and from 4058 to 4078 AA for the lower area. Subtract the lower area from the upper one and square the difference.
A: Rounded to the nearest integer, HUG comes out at 394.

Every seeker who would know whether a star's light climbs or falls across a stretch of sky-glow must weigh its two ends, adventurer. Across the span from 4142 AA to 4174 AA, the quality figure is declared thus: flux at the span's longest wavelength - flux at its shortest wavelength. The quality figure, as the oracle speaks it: 1.0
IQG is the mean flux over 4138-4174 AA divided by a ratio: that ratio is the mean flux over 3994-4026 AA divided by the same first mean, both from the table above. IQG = 9.47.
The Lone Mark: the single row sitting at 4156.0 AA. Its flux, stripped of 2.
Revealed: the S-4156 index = 6.9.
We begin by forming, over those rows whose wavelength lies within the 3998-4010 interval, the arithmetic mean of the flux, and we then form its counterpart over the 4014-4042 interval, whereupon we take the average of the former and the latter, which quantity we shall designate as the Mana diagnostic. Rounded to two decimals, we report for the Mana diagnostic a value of 8.75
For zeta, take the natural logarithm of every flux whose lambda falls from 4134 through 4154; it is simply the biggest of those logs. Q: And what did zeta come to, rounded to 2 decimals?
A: 2.24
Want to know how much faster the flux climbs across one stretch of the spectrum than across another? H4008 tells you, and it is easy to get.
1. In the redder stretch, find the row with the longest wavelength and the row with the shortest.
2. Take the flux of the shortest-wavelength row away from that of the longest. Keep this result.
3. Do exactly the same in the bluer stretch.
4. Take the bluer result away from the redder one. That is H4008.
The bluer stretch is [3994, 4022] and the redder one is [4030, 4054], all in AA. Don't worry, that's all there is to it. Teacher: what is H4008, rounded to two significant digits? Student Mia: 1.3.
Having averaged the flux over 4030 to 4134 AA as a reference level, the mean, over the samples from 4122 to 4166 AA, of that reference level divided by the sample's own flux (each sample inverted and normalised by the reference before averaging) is 0.98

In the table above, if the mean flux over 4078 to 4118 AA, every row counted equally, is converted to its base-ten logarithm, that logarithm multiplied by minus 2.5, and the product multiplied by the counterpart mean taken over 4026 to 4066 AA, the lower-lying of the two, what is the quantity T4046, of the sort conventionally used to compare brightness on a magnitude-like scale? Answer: -20.2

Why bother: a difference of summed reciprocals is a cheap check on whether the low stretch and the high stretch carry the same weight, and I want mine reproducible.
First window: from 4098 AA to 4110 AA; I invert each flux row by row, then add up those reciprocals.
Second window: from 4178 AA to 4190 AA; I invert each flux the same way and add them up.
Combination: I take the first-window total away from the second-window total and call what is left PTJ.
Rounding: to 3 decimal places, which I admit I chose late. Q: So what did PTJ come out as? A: -0.084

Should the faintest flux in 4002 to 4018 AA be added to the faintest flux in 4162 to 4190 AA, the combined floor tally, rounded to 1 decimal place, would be 16.7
